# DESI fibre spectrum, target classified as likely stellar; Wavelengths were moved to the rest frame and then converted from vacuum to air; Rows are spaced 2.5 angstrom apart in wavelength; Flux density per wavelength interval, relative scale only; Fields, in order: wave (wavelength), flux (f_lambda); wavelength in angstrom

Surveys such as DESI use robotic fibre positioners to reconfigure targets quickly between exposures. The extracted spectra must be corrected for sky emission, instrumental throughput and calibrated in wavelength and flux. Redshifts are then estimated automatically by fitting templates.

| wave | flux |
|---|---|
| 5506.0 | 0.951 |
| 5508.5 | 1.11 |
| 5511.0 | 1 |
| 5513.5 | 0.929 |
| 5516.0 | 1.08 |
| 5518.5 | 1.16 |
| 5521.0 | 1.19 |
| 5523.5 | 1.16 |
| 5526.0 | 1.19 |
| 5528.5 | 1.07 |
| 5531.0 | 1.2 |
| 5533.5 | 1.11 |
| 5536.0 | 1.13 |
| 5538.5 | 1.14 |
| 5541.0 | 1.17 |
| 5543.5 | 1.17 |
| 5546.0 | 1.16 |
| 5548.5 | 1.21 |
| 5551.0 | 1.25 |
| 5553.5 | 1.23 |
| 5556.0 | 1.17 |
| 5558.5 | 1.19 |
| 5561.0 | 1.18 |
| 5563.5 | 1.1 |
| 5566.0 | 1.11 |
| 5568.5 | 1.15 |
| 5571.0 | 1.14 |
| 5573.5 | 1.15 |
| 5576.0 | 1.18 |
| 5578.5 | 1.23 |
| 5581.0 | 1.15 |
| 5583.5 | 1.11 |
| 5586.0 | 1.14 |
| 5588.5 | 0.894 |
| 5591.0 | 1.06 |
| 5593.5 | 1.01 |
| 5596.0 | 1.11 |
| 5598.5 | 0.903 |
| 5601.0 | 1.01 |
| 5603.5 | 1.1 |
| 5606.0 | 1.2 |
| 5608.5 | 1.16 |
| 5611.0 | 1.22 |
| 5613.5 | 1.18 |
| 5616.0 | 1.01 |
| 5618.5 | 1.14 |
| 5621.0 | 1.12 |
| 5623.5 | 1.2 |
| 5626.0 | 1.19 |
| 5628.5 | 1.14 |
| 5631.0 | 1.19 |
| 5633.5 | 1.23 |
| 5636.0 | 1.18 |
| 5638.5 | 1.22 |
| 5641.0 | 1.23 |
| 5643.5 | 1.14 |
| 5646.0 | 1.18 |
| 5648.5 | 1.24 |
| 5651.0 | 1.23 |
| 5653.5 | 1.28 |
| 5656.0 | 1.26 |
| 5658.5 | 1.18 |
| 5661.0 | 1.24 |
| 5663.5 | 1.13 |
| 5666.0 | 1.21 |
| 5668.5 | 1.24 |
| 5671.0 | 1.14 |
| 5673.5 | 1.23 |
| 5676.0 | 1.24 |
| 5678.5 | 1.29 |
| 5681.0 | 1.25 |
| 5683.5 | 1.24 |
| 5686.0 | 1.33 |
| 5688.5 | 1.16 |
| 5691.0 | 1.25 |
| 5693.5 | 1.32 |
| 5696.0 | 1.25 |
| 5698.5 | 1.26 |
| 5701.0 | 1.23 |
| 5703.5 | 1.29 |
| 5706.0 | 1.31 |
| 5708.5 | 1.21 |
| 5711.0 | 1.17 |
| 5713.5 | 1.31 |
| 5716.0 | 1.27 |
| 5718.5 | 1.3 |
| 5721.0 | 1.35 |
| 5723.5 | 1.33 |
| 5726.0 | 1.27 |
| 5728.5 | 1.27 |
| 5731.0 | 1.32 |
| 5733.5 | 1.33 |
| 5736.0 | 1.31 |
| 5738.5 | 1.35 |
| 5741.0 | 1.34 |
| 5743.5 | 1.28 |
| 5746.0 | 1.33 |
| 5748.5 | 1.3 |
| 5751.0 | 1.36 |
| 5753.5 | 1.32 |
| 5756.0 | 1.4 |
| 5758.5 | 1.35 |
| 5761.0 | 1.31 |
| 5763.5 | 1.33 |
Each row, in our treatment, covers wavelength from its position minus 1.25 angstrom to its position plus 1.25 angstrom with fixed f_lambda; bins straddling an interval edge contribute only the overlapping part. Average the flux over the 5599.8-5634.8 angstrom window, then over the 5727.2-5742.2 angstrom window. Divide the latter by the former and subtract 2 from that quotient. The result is -0.85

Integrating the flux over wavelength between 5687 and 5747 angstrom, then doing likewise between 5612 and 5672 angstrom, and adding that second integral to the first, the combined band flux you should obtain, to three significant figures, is 148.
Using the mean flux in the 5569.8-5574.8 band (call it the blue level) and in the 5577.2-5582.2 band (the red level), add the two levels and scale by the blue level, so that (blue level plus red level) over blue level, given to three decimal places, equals 2.039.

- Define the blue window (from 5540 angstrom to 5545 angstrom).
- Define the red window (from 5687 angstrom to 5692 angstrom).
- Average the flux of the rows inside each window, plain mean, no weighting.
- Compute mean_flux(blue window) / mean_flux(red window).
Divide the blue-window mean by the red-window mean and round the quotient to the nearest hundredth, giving 0.97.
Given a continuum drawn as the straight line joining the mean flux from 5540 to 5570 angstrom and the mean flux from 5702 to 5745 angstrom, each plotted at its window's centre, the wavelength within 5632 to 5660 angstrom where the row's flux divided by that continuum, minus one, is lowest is 5643.5 angstrom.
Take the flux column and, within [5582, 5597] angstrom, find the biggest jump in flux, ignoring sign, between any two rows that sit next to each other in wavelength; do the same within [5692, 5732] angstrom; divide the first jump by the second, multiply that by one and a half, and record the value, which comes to 2.6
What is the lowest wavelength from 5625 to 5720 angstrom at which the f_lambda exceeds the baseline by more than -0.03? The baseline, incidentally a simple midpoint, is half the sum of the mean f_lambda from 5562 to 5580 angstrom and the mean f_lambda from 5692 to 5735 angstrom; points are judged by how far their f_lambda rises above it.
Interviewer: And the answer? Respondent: 5626.0 angstrom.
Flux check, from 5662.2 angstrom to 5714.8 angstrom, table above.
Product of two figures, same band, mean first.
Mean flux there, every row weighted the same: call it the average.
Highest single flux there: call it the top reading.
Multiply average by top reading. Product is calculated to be 1.65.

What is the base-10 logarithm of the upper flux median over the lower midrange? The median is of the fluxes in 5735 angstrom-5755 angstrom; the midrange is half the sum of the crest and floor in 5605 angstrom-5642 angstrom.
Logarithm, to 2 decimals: 0.07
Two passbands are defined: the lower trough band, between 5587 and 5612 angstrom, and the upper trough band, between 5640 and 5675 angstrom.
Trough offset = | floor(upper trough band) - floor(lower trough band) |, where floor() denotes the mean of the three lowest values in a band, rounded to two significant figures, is 0.20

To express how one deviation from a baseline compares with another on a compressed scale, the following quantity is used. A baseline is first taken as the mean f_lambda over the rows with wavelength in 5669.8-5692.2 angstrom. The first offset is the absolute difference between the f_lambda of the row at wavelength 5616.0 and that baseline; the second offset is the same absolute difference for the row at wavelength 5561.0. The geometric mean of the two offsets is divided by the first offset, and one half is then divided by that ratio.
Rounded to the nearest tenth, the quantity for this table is 1.0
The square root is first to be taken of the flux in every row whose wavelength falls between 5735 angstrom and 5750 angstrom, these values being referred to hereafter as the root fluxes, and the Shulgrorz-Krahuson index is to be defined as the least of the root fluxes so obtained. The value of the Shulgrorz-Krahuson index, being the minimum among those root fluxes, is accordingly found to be 1.13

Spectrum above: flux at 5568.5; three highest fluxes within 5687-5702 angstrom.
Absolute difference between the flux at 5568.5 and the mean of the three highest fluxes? 0.13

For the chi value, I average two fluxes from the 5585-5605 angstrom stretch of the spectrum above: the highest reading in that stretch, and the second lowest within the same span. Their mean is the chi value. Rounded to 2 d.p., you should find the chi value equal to 1.02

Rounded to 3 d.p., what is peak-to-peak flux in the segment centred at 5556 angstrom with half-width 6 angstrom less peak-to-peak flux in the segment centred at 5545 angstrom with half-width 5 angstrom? 0.030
